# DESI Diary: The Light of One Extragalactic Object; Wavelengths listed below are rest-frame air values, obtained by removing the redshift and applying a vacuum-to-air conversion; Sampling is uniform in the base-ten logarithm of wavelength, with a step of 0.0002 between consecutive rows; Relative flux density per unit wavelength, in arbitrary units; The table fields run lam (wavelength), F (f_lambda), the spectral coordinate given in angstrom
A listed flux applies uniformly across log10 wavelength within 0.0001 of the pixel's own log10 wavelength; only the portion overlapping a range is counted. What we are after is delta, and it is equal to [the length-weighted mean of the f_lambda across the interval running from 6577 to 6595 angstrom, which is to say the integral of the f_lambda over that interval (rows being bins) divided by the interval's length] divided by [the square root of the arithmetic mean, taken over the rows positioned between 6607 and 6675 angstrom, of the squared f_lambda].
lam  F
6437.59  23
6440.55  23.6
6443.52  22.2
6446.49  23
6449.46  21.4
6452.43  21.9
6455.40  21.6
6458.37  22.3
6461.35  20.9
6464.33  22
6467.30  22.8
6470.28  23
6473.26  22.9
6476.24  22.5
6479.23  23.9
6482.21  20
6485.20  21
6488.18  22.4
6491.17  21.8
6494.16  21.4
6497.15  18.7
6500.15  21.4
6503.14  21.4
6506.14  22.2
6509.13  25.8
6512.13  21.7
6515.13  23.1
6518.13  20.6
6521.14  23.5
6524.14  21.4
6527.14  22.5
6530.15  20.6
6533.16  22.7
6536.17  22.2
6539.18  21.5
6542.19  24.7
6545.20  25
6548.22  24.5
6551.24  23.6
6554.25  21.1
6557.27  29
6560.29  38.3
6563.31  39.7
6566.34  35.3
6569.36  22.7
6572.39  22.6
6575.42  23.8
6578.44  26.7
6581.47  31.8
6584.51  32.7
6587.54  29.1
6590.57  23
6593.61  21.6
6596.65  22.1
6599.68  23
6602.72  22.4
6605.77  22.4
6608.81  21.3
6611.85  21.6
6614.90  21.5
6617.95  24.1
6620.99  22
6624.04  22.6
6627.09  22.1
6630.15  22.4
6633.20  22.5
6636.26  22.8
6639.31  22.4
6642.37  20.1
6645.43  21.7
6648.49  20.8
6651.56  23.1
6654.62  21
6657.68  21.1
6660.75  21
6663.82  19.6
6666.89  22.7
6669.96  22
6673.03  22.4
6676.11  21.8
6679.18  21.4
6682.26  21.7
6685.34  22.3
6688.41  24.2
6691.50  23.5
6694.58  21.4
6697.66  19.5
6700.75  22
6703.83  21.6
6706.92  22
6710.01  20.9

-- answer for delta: 1.26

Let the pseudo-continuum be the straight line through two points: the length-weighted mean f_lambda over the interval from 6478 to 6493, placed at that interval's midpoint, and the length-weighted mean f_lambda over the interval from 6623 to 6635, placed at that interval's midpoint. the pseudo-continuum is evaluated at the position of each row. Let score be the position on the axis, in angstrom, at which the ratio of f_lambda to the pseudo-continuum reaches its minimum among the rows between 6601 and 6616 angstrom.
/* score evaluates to 6608.81 angstrom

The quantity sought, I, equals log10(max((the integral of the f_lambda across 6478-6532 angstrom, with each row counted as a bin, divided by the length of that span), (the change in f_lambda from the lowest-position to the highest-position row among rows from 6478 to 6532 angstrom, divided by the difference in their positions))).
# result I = 1.339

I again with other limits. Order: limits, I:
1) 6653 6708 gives 1.337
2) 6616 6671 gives 1.340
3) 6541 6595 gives 1.440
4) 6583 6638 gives 1.367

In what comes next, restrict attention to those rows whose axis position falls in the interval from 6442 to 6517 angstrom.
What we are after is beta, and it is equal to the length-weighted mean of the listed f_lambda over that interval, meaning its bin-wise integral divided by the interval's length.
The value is 22.0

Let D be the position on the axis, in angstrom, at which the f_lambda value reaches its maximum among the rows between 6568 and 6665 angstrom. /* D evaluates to 6584.51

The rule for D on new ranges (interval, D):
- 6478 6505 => 6479.23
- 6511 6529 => 6521.14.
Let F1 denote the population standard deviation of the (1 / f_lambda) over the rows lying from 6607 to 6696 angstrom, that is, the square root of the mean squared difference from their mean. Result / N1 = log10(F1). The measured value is -2.7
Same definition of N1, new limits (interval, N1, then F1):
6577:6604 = -2.2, 0.006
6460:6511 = -2.5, 0.003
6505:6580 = -2.2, 0.006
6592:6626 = -2.8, 0.002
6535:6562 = -2.2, 0.006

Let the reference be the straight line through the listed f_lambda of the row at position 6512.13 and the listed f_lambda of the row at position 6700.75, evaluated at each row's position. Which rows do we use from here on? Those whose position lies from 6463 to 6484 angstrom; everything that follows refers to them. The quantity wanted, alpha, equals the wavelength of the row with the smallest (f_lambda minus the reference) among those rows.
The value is 6482.21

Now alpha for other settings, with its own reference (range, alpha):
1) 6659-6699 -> 6697.66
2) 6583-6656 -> 6642.37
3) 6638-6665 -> 6663.82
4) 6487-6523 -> 6497.15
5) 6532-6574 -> 6554.25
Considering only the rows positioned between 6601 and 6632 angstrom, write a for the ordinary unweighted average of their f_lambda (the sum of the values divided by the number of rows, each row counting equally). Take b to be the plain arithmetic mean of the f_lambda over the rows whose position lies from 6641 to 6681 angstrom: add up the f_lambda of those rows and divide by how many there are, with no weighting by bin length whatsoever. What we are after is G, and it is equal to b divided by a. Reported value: 1.0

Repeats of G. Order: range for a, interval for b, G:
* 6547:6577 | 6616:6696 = 0.8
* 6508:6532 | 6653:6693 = 1.0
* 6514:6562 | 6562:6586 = 1.2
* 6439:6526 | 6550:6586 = 1.3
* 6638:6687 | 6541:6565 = 1.3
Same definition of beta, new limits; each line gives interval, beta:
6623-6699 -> 21.8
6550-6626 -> 25.7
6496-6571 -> 24.6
